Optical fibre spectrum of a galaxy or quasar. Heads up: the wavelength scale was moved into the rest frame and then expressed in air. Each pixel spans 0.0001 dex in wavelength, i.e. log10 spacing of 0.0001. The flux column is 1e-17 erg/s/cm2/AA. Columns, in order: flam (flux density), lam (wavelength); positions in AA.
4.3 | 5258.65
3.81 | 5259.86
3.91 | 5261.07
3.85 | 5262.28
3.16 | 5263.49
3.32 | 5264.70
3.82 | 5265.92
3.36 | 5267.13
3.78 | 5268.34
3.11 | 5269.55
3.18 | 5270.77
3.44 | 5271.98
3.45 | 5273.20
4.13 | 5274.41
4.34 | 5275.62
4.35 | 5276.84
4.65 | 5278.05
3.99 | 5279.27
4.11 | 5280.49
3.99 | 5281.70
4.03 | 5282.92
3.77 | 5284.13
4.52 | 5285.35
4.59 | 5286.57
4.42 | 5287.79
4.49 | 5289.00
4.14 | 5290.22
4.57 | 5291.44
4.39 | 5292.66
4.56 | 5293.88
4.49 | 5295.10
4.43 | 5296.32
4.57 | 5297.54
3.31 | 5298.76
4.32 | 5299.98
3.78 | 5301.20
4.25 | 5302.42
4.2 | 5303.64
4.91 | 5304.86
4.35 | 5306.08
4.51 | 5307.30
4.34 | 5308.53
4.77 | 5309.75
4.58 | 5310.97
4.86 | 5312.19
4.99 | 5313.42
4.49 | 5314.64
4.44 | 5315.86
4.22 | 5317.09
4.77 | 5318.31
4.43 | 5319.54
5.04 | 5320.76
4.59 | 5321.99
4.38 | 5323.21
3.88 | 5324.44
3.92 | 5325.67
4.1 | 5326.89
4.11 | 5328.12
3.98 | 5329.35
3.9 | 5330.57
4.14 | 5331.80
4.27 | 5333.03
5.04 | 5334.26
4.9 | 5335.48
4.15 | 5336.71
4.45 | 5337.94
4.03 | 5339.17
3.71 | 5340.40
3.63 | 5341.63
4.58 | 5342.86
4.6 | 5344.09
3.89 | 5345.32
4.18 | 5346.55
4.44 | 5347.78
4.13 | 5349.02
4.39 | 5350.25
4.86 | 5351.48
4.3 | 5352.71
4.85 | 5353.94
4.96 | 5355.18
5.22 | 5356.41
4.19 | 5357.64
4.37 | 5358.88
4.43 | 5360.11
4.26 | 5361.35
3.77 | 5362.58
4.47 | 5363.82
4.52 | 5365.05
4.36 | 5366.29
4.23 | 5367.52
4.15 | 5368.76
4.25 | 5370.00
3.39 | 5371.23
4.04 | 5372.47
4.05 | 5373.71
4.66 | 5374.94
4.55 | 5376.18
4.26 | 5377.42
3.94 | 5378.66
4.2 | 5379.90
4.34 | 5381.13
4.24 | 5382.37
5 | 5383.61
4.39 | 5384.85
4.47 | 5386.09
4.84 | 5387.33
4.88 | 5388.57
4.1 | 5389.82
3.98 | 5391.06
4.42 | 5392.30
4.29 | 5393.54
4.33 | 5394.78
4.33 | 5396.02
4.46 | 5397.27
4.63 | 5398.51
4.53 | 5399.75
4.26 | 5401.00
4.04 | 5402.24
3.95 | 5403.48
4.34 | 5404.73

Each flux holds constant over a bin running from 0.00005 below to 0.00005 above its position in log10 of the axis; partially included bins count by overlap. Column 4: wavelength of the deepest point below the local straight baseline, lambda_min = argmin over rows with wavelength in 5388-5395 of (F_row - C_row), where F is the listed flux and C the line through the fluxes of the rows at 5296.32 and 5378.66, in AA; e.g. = 5391.06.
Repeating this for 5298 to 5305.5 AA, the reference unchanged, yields 5298.76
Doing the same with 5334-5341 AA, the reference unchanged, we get 5340.40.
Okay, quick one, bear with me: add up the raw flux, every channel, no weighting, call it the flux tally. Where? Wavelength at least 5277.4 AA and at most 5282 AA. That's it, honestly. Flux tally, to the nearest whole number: 17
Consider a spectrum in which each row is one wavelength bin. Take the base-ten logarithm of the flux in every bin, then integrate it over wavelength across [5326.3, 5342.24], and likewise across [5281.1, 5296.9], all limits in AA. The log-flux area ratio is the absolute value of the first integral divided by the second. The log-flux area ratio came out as 0.98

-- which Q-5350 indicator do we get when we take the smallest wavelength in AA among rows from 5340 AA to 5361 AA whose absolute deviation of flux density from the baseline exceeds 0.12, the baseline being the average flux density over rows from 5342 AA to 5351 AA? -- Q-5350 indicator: 5340.40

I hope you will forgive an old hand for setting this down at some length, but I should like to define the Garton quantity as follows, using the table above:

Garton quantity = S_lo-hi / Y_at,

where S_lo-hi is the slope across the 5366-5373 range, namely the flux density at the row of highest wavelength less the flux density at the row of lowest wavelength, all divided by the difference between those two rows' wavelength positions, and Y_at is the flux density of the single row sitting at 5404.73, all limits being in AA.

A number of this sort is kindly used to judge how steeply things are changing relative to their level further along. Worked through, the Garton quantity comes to -0.012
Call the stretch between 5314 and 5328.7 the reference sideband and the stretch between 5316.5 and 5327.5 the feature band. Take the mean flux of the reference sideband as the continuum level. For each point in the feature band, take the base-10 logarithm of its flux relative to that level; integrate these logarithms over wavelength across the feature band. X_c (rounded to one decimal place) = 0.0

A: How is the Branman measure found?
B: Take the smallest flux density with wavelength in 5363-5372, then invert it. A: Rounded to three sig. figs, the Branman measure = 0.295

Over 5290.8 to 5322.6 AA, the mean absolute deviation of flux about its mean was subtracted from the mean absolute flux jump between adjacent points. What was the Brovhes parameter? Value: 0.13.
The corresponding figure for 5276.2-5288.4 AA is 0.01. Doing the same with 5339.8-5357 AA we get -0.01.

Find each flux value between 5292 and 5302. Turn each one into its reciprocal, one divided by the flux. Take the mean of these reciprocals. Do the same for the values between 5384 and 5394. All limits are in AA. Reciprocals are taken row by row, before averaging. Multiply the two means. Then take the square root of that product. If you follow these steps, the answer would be 0.233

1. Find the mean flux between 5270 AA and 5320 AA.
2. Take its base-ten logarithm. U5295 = 0.633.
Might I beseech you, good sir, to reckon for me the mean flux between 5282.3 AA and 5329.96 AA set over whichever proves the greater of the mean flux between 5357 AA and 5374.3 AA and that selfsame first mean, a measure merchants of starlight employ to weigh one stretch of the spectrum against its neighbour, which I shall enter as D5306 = 1.00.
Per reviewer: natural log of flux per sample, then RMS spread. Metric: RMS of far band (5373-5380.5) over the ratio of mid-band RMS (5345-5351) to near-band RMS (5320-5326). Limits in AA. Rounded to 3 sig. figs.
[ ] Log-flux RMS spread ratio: 1.49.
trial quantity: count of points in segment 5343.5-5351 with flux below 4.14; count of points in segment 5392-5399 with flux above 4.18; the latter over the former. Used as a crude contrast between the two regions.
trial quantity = 3.0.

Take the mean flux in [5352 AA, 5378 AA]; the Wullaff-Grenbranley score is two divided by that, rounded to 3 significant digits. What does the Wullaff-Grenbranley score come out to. 0.460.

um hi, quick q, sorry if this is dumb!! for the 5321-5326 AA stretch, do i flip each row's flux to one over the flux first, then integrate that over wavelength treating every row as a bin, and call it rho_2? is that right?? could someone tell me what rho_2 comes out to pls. 1.18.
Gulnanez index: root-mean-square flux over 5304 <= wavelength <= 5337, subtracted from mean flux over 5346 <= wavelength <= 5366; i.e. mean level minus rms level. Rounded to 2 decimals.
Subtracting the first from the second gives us 0.00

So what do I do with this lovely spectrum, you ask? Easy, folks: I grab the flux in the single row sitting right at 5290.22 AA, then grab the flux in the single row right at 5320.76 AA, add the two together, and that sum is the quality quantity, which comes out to 9.2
